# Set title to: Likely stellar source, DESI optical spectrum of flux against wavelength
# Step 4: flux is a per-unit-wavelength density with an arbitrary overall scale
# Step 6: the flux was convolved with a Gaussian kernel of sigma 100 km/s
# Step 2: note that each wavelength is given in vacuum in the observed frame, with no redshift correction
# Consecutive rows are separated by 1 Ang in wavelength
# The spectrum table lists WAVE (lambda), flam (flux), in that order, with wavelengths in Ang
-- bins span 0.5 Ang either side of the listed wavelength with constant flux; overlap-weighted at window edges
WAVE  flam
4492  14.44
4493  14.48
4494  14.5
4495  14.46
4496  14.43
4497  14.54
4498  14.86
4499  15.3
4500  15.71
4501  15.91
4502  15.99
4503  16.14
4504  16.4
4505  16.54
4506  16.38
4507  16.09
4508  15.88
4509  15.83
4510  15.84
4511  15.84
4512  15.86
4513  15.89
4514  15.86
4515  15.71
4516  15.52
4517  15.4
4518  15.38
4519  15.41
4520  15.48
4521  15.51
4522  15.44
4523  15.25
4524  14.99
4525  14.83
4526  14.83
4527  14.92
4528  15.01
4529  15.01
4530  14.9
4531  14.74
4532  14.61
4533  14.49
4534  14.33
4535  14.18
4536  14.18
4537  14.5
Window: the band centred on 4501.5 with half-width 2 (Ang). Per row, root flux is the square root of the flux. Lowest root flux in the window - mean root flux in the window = -0.029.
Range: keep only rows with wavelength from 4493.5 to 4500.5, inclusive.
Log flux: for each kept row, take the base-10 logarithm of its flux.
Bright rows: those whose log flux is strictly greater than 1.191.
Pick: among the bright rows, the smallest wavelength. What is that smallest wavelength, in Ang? 4500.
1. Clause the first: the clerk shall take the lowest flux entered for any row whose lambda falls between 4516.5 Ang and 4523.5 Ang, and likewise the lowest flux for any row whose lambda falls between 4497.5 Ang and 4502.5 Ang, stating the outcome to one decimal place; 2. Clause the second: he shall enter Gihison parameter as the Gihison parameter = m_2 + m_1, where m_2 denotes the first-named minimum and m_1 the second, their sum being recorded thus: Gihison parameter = 30.1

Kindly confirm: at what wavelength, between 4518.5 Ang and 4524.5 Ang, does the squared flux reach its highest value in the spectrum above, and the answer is 4521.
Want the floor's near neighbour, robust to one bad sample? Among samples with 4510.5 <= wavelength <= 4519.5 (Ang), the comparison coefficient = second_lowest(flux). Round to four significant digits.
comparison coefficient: 15.40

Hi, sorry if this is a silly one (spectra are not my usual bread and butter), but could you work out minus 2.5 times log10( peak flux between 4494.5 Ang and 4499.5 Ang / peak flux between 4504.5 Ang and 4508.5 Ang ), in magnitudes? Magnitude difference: 0.08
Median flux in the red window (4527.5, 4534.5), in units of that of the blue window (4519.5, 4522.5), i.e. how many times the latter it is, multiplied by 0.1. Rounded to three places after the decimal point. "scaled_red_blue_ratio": 0.095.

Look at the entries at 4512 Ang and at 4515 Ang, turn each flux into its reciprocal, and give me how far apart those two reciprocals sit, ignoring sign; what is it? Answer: 0.0006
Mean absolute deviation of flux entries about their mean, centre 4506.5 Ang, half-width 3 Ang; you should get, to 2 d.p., 0.25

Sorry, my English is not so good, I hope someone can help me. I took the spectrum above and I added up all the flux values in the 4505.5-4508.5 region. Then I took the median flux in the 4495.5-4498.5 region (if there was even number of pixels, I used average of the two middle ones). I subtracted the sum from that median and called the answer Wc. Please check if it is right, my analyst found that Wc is -33.8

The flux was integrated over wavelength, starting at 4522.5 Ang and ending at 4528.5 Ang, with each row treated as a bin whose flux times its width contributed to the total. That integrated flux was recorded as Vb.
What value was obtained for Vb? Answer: 90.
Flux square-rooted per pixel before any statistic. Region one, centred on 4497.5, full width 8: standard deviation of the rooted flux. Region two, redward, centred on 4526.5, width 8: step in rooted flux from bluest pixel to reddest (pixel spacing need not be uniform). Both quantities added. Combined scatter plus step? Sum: 0.03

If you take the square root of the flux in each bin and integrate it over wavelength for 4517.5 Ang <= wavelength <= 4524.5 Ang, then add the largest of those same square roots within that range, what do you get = 31.4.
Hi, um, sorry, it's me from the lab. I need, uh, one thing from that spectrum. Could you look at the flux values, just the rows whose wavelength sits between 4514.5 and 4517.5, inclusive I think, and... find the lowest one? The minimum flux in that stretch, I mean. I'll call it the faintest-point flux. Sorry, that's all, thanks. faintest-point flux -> 15.4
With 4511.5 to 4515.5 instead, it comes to 15.71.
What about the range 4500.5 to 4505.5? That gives 15.91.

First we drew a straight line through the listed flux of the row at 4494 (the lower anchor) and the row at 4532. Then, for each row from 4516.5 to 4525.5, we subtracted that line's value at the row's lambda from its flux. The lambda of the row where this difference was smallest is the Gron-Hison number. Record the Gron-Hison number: 4525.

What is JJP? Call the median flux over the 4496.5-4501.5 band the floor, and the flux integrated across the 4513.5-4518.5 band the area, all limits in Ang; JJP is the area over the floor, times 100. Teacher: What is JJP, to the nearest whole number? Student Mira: 509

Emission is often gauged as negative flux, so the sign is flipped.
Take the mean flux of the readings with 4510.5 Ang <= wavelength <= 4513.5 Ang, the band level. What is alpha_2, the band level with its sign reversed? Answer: -15.9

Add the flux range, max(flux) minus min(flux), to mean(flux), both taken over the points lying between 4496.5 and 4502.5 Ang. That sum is 16.8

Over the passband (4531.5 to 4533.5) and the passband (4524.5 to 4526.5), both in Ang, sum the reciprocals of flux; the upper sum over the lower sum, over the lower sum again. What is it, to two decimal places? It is 7.56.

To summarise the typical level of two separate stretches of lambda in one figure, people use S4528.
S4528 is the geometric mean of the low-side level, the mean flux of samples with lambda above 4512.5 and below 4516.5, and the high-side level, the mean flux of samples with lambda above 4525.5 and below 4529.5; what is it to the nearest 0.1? 15.3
